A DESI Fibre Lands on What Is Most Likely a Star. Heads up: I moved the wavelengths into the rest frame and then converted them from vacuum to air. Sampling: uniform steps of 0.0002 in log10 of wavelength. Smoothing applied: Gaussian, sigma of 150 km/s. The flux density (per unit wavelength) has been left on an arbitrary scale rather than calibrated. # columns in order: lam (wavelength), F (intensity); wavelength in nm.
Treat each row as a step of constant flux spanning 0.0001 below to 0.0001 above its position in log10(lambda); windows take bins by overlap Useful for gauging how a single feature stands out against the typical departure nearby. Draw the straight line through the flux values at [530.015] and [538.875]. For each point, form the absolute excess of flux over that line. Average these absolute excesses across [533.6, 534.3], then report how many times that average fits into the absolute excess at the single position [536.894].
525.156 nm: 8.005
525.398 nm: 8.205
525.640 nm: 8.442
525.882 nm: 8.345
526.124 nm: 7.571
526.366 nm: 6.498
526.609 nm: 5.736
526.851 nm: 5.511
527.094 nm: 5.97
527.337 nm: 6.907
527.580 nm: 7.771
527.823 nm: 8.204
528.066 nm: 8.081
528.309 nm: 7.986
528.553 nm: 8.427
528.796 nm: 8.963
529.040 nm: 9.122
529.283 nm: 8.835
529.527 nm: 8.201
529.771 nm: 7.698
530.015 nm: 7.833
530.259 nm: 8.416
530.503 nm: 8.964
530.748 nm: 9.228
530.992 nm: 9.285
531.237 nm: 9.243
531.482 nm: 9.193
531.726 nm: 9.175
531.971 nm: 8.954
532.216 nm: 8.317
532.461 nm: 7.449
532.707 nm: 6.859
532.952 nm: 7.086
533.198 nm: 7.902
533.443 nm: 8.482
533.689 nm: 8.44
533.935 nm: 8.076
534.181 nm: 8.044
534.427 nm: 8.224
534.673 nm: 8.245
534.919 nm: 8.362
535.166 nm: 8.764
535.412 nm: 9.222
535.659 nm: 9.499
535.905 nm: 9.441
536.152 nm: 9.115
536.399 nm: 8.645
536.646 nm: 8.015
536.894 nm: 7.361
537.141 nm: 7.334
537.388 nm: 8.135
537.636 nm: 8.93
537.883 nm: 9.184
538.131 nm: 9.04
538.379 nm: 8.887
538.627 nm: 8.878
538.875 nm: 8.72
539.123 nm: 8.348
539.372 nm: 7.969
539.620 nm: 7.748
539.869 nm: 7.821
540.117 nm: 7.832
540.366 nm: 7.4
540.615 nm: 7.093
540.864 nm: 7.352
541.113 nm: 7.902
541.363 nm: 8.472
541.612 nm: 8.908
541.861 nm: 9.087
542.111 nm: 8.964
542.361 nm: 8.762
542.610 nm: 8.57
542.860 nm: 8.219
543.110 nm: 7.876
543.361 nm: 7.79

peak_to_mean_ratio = 5.9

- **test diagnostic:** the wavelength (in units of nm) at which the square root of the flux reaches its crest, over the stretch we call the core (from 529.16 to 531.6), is 530.992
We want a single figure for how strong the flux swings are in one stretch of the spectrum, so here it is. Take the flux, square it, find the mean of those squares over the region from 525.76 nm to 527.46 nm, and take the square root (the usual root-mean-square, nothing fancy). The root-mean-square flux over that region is 6.7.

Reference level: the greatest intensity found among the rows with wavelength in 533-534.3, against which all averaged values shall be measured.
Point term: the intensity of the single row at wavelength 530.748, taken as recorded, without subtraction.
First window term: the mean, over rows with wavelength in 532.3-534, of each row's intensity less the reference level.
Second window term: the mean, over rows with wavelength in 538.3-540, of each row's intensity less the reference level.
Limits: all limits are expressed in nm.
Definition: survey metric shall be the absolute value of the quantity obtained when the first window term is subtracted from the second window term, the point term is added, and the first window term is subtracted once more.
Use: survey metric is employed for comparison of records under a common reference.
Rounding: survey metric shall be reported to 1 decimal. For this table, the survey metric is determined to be 10.5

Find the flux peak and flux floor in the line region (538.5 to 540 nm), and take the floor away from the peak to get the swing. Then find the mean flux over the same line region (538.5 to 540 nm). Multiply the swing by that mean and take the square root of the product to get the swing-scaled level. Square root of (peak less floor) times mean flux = 3.05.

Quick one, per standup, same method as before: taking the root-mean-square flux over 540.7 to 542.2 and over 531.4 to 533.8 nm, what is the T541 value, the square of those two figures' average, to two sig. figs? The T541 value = 70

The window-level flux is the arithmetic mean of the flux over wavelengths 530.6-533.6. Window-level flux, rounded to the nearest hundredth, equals 8.43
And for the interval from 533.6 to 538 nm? 8.50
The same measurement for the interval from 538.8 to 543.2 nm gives 8.17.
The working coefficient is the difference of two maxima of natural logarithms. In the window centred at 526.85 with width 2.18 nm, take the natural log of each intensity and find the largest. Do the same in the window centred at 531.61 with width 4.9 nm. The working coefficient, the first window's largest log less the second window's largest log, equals -0.11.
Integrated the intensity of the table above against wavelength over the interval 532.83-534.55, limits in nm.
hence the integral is 13.8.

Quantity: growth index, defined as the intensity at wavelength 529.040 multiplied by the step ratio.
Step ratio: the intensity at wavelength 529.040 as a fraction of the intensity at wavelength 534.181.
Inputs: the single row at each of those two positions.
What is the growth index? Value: 10.34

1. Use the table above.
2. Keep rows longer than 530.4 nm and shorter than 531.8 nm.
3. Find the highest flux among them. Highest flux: 9.285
